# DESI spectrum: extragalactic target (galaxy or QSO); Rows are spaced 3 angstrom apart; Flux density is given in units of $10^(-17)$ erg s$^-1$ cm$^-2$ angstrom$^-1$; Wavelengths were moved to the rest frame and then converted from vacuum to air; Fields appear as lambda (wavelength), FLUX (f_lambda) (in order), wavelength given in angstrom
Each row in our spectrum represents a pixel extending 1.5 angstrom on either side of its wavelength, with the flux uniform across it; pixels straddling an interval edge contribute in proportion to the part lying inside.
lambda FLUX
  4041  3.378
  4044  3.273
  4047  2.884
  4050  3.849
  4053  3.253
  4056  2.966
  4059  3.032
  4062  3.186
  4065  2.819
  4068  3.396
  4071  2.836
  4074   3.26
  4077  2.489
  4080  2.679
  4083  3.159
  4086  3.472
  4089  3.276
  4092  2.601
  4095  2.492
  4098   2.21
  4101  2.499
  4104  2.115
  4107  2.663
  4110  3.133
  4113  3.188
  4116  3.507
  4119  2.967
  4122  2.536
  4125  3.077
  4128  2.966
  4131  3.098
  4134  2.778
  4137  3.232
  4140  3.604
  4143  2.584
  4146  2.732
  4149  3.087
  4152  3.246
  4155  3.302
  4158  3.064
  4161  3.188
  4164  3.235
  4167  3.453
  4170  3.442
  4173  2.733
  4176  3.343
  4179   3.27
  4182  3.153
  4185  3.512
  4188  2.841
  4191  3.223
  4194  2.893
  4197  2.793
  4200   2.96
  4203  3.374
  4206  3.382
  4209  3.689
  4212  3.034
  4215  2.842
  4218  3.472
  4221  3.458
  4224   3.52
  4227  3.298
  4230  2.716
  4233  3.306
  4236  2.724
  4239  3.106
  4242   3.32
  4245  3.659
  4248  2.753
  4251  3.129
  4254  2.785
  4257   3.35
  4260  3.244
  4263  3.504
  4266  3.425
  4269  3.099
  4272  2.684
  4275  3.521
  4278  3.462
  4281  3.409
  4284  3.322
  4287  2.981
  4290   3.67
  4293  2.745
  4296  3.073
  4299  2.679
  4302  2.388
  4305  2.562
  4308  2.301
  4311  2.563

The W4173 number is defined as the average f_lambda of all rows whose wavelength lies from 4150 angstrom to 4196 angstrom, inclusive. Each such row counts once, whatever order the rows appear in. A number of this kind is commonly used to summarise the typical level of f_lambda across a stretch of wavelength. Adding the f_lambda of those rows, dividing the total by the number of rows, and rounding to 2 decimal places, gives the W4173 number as 3.19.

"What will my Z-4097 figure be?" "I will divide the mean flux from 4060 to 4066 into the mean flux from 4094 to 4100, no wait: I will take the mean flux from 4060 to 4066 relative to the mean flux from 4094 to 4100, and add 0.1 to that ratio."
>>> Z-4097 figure 1.38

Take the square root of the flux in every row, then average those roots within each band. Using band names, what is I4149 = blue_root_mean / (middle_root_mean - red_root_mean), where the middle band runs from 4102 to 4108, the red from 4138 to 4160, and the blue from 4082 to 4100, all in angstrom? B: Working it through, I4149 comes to -8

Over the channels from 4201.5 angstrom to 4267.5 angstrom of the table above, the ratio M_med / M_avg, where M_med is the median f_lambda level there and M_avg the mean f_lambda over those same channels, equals 1.03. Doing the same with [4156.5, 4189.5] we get 1.01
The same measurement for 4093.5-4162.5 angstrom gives 1.05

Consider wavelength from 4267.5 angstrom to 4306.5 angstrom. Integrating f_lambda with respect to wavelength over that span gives 119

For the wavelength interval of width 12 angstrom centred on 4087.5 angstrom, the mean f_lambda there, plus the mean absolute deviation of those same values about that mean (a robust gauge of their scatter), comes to 3.39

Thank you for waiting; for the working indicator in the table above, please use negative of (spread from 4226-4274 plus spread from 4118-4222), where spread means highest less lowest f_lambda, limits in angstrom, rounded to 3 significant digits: -2.13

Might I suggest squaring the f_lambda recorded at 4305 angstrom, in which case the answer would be 6.6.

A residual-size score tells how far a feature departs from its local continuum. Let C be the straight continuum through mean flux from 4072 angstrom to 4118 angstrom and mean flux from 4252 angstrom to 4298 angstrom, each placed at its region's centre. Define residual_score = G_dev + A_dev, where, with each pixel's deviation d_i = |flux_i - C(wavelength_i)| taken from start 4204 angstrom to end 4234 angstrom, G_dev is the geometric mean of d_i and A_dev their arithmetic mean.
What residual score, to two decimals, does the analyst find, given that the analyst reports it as 0.58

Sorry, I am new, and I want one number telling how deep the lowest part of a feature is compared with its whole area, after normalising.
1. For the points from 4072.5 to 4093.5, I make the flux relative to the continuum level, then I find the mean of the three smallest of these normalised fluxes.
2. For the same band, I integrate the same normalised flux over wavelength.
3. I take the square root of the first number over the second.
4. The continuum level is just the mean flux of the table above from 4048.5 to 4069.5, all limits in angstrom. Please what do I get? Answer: 0.203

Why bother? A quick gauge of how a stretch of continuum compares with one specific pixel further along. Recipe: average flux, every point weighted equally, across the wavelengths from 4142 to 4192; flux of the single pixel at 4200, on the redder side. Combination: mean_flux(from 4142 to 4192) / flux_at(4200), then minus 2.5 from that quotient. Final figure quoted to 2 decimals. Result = -1.44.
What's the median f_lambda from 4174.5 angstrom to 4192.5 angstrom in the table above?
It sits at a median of 3.2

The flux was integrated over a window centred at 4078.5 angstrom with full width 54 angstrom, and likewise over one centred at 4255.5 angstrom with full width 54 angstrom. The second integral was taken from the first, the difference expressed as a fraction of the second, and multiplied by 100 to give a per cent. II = -10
